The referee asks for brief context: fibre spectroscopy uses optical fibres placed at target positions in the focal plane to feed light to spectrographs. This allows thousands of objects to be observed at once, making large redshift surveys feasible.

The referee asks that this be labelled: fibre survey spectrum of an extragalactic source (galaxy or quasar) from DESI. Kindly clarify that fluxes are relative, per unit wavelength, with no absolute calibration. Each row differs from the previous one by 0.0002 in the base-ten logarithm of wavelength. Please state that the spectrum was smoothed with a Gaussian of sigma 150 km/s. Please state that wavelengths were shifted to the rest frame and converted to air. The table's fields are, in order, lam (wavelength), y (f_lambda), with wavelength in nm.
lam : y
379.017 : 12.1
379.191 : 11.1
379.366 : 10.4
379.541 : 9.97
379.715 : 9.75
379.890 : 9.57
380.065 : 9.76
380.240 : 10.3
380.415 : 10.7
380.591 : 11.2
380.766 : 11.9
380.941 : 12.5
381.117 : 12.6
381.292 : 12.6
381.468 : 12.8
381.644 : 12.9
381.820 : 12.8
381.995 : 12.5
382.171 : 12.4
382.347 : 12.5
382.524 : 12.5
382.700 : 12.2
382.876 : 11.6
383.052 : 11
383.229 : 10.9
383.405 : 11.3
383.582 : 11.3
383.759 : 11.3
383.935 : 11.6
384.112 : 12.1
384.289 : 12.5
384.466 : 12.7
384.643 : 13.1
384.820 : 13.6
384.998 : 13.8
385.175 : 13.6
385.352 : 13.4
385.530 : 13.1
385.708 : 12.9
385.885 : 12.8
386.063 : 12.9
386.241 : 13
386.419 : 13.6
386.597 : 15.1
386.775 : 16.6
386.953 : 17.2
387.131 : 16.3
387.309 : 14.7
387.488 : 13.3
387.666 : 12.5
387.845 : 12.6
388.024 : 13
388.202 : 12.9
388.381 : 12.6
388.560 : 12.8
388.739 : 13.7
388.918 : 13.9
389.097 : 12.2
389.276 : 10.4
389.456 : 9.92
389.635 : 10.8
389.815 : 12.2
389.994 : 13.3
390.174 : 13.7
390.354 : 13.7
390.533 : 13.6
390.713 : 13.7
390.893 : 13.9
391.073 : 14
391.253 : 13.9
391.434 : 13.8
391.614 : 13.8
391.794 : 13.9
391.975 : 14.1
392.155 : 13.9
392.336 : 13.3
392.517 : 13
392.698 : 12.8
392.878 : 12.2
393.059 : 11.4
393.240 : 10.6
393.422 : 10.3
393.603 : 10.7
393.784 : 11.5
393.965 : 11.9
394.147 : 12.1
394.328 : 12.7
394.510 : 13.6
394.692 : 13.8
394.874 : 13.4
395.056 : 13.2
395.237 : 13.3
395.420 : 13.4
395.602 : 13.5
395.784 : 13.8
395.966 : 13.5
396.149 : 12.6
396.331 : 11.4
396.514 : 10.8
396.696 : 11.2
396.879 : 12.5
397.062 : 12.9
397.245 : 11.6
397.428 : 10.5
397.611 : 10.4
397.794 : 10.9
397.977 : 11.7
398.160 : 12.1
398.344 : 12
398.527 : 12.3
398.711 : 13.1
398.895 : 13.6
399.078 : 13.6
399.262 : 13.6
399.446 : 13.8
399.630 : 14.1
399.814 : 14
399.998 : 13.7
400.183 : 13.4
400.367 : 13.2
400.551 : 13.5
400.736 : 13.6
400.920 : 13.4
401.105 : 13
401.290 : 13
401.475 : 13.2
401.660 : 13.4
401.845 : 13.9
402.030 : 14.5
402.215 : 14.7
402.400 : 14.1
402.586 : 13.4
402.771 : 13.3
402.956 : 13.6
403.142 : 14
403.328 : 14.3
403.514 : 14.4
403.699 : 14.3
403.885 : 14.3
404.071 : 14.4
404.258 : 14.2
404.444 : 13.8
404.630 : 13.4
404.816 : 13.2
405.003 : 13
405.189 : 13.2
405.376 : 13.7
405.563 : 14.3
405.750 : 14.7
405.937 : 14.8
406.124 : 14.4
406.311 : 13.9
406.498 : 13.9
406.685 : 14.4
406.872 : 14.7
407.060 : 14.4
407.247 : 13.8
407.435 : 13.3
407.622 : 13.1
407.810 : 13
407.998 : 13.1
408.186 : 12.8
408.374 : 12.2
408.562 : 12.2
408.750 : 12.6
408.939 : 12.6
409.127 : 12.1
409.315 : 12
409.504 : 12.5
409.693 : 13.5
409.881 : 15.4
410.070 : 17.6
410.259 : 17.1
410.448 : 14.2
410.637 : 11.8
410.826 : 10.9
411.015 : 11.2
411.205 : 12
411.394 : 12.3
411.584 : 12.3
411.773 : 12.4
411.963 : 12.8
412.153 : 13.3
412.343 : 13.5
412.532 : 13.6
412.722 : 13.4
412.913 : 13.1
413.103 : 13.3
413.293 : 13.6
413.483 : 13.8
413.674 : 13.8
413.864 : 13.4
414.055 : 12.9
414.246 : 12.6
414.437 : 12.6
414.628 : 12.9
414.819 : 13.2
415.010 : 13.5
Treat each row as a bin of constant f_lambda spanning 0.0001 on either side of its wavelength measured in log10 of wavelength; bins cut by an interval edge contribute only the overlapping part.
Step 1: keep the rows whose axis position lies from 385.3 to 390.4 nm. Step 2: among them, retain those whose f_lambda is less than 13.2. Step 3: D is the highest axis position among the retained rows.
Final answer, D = 389.815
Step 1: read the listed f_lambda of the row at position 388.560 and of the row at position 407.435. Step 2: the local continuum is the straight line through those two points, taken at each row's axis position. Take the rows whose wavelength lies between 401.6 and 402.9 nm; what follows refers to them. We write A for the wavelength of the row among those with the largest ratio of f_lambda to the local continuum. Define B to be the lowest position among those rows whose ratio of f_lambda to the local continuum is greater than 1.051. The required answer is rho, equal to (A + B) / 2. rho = 402.03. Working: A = 402.215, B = 401.845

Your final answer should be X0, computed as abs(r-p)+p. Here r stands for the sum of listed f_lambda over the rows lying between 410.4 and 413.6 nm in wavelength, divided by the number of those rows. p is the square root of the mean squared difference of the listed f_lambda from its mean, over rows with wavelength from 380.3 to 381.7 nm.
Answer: 12.8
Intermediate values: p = 0.76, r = 12.8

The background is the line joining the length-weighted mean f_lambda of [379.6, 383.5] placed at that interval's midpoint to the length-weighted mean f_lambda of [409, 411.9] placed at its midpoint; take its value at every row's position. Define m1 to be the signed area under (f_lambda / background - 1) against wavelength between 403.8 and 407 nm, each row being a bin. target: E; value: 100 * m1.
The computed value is 28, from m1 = 0.28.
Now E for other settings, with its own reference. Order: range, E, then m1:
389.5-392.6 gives 32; 0.32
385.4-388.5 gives 49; 0.49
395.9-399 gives -13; -0.13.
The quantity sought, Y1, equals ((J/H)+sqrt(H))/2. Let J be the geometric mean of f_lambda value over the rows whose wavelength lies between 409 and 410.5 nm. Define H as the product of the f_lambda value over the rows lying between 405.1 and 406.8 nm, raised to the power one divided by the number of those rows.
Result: 2.38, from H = 14.1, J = 14.2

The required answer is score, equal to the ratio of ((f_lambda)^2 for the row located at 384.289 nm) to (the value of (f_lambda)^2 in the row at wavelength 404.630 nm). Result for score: 0.87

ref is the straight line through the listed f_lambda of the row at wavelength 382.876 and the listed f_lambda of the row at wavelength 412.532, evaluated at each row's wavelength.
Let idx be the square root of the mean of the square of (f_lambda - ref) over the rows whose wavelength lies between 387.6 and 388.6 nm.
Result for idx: 0.8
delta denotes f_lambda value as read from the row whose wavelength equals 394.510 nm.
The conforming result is 13.6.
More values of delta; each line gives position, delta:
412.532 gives 13.6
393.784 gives 11.5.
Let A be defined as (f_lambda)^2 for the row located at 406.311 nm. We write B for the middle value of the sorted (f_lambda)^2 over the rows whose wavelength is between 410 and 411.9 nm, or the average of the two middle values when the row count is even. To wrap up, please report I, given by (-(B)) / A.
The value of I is -0.78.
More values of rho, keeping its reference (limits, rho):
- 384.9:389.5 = 385.98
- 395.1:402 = 397.71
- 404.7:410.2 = 407.82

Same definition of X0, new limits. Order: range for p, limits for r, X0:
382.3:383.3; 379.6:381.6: 11.2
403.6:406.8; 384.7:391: 13.4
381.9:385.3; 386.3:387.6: 15.3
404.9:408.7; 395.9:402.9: 12.9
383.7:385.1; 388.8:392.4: 13.1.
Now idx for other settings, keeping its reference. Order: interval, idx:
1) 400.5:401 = 0.7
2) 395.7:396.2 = 1.0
